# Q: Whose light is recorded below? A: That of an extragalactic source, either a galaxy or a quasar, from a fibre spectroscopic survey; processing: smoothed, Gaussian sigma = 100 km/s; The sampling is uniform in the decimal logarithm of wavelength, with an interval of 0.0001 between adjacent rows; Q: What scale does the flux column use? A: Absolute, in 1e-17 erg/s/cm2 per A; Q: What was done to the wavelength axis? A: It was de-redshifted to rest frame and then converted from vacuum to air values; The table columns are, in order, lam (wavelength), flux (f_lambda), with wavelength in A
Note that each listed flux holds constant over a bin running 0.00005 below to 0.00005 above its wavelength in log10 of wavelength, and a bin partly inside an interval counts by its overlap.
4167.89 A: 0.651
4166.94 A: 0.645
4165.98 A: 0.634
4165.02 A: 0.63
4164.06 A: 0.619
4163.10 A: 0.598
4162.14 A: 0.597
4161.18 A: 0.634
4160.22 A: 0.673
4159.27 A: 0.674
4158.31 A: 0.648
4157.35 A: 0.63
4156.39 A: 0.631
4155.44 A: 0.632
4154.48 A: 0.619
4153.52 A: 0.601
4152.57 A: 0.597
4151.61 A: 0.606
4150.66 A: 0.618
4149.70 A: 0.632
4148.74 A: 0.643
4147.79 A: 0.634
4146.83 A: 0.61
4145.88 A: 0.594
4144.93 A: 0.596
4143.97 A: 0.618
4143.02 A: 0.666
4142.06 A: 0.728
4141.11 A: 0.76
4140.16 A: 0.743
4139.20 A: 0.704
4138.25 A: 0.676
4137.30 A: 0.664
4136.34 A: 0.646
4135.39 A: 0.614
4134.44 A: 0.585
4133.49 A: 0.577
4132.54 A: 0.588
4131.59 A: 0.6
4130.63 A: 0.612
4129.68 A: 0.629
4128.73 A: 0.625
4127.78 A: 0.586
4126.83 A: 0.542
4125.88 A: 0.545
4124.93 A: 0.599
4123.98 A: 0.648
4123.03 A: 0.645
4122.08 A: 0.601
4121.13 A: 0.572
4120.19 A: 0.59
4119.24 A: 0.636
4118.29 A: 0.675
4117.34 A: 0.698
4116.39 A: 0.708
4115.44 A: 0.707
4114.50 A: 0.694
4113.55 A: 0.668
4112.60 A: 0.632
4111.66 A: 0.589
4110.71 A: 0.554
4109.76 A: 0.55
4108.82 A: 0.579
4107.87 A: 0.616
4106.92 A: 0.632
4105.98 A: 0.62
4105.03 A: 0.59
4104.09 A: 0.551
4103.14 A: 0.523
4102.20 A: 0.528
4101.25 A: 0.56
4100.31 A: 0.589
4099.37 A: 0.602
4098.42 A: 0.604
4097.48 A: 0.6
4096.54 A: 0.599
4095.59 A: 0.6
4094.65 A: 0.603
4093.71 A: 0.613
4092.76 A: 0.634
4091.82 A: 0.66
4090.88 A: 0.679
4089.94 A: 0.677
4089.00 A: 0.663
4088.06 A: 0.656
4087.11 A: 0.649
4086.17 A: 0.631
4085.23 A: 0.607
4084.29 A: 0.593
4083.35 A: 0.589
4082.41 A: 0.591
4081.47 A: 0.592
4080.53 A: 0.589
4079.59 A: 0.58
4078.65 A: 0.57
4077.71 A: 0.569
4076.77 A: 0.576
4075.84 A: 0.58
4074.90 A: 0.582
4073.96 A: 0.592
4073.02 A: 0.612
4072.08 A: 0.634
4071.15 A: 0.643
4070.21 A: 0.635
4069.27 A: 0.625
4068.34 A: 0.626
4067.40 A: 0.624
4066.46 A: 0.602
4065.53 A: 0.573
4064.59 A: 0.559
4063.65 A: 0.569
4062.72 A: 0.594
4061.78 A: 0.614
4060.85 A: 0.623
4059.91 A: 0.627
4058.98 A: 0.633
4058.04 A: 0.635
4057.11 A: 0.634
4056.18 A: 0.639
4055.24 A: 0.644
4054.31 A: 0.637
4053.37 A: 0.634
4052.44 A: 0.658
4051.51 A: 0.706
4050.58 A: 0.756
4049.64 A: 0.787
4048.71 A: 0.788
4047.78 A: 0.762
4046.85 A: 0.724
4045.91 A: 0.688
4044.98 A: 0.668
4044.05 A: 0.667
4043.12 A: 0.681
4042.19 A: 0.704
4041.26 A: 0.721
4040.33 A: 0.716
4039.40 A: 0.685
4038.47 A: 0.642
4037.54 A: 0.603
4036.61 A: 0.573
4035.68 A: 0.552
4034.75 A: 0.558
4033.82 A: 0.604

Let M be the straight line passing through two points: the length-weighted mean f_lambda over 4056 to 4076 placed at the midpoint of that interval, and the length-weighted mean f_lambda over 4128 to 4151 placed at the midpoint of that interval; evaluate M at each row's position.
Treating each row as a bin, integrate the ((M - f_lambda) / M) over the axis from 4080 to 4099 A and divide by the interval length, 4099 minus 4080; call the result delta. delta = -0.001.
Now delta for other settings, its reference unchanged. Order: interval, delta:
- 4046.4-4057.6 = -0.150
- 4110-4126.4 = 0.000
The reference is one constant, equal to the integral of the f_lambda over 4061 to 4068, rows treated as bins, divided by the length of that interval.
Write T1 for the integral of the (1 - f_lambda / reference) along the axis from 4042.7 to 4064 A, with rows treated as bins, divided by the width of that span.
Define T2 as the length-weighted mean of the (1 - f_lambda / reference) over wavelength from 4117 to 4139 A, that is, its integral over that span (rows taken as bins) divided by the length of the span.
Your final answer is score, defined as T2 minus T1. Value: 0.09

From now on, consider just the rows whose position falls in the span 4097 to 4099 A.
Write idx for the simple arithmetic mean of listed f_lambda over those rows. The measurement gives 0.602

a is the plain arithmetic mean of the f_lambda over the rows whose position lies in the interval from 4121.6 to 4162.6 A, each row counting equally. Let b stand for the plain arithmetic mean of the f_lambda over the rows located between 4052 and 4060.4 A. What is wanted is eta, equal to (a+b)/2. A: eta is 0.634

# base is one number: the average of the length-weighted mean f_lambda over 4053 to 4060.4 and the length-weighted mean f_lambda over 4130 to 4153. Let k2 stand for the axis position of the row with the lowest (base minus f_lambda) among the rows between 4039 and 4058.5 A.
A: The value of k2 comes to 4048.71 A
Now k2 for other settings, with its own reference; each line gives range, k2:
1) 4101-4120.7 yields 4116.39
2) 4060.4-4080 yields 4071.15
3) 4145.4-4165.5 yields 4159.27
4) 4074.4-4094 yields 4090.88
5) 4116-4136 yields 4116.39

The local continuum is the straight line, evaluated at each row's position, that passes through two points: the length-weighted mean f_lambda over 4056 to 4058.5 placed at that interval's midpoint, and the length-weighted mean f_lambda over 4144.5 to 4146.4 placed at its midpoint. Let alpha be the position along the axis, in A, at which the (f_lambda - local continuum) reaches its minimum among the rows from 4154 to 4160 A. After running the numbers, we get 4154.48 A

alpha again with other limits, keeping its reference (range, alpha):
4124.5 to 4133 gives 4126.83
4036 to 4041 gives 4036.61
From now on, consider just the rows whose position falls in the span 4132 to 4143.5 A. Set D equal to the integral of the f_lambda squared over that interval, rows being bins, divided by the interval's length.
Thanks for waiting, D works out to 0.44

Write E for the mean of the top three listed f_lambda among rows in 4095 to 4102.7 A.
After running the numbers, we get 0.60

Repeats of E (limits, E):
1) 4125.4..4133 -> 0.62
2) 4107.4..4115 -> 0.66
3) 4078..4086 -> 0.60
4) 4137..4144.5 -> 0.74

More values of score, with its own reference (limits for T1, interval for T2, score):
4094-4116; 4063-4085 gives 0.01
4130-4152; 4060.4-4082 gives 0.07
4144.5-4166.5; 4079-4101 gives 0.01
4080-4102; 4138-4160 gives -0.05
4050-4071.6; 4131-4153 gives -0.01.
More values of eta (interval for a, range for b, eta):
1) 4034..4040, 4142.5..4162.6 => 0.614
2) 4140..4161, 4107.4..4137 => 0.630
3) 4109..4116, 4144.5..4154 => 0.620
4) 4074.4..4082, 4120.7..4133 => 0.590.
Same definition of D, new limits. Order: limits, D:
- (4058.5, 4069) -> 0.37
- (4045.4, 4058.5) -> 0.48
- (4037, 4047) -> 0.46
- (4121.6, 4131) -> 0.36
